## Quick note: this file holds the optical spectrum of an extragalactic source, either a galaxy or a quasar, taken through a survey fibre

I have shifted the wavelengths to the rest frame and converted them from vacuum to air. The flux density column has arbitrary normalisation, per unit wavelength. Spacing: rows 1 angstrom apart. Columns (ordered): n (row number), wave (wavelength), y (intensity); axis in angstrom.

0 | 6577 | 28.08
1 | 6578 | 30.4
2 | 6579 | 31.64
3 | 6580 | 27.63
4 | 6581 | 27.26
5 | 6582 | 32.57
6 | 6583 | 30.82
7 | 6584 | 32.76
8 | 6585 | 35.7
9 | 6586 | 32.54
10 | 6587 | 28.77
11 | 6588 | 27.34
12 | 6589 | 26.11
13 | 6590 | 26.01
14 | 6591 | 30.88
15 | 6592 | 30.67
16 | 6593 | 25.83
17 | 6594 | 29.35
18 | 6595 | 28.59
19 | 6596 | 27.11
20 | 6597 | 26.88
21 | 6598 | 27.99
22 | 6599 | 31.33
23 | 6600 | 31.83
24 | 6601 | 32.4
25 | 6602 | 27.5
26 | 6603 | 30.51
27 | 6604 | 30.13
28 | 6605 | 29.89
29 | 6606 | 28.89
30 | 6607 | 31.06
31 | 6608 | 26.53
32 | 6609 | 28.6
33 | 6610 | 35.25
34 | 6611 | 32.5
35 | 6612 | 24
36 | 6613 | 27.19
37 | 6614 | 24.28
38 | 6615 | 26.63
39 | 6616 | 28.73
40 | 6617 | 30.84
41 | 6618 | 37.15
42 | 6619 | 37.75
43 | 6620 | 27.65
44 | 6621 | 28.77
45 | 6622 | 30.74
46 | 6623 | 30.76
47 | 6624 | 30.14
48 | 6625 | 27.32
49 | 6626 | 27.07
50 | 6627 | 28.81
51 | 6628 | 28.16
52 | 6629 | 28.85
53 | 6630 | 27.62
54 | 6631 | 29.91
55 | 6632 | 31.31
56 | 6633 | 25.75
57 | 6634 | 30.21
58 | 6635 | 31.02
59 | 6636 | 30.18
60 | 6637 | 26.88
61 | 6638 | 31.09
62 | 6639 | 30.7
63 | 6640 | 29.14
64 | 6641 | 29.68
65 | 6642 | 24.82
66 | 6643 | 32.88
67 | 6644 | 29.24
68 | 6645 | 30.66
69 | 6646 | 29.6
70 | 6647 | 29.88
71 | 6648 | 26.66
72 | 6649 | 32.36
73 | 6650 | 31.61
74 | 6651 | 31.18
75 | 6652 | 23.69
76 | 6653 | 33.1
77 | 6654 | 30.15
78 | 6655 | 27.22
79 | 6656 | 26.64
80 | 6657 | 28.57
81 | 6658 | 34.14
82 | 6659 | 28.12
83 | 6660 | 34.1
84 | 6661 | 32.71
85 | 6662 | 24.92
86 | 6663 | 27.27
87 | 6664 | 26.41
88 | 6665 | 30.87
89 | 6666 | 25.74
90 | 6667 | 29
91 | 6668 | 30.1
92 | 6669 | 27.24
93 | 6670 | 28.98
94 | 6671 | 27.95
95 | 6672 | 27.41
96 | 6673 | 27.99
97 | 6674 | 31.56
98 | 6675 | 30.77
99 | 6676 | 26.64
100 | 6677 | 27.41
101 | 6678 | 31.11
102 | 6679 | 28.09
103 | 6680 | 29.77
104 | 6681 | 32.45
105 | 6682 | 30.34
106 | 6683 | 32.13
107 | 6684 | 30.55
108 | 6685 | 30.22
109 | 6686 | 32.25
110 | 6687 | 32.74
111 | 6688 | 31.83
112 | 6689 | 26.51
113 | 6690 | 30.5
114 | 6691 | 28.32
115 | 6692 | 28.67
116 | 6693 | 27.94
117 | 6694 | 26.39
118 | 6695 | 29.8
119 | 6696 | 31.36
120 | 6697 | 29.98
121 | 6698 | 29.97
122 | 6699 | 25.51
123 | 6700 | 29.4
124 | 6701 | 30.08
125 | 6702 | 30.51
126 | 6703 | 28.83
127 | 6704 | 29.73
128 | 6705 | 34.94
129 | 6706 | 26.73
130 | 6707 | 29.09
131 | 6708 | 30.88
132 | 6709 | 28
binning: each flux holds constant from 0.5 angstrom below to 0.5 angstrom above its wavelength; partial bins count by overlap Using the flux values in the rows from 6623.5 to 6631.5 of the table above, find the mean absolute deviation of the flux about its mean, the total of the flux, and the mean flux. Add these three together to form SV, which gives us 257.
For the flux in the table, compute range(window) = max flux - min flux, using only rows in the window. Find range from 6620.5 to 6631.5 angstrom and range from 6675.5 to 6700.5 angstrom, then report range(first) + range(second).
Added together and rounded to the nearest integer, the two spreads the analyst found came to 11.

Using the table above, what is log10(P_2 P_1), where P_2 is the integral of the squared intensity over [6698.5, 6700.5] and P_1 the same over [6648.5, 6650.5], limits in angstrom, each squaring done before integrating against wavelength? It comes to 6.49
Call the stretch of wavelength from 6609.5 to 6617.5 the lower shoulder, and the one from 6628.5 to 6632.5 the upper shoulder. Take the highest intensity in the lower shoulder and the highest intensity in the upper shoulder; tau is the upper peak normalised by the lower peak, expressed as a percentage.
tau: 89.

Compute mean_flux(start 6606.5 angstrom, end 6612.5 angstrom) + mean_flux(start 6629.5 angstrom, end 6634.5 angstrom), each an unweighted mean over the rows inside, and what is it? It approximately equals 58.6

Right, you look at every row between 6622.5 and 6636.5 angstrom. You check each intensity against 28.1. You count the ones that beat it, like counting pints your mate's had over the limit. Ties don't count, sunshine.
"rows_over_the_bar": 10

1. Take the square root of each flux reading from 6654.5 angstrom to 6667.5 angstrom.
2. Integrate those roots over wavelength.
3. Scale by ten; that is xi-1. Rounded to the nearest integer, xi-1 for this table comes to 698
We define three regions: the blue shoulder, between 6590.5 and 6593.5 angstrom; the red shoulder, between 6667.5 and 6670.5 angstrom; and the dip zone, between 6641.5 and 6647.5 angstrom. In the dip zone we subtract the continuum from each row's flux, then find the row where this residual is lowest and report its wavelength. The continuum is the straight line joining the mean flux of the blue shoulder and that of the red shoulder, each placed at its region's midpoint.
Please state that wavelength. 6642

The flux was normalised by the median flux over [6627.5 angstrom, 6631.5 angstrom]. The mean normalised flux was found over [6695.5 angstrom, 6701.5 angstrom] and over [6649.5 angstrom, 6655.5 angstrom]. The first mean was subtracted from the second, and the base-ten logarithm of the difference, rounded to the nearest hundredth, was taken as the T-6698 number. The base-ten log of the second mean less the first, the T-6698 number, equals -2.42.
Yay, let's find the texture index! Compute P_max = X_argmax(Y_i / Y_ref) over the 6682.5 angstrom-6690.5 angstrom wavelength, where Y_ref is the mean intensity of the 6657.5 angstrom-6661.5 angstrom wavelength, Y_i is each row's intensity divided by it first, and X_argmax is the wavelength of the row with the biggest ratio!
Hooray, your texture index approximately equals 6687 angstrom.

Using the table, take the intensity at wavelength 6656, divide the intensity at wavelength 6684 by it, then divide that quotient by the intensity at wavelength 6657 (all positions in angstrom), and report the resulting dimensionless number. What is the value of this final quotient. 0.0401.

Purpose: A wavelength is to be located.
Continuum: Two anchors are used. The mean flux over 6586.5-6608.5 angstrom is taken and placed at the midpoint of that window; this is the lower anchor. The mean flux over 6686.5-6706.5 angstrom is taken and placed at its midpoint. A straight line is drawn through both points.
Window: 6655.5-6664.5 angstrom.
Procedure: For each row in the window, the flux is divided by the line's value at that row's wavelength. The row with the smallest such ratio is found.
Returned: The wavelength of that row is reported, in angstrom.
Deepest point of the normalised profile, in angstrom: 6662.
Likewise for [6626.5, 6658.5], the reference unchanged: 6652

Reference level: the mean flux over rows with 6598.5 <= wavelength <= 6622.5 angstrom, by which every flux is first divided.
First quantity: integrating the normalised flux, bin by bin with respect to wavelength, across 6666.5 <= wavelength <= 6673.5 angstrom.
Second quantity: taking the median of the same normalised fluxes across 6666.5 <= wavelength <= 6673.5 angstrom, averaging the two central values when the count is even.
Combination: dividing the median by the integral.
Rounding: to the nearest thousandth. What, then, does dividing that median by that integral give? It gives 0.141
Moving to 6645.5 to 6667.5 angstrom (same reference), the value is 0.046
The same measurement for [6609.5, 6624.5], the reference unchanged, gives 0.067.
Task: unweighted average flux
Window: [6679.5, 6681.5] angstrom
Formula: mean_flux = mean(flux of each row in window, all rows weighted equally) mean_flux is 31.1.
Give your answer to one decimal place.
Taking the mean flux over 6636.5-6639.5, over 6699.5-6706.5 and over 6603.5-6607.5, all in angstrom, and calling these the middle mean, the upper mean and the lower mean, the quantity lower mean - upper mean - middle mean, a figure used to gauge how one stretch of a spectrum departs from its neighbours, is -29.6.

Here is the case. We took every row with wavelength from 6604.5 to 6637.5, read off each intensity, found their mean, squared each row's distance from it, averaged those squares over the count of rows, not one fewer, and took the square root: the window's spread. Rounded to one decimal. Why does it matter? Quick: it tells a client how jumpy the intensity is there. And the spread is 3.0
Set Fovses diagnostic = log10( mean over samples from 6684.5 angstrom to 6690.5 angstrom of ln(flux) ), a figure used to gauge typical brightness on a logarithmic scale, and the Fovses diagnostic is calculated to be 0.5342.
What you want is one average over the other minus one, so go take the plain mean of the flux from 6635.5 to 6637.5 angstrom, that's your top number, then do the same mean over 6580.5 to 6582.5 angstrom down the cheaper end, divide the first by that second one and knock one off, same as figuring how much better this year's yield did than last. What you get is -0.046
